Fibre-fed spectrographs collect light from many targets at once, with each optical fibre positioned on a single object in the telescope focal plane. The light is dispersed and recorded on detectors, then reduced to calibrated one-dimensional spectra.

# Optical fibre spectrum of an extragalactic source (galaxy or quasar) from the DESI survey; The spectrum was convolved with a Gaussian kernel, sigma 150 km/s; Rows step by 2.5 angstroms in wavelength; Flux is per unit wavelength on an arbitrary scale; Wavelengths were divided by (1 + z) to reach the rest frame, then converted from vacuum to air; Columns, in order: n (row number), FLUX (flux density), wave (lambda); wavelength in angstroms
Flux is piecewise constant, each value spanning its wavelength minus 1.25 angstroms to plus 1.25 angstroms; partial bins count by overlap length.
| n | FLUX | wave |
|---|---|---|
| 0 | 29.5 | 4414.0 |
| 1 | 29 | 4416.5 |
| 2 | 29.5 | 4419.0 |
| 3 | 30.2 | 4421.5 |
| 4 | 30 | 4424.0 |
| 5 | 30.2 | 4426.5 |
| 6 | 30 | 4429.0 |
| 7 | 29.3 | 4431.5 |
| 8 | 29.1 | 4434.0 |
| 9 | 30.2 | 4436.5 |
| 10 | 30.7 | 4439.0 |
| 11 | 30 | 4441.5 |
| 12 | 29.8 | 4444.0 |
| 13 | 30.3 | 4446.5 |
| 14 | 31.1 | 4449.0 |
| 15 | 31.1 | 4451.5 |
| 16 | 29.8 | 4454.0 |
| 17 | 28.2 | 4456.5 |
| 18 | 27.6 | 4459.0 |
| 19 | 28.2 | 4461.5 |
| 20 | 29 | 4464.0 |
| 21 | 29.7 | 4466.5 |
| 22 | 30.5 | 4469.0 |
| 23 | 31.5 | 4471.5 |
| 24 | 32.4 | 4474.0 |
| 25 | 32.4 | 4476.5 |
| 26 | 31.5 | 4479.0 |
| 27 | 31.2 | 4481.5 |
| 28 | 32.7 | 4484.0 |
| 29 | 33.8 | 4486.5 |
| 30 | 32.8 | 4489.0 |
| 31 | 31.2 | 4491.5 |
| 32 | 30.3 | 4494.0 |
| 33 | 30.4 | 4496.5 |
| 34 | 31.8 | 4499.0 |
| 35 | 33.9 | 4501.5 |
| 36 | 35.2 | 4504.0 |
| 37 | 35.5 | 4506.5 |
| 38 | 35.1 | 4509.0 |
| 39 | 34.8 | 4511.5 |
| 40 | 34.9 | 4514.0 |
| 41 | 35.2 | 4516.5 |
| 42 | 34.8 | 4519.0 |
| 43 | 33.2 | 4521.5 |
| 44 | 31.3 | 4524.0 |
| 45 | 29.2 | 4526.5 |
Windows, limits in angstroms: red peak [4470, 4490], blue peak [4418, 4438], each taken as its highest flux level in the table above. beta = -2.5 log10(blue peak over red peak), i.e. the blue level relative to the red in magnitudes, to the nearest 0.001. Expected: 0.122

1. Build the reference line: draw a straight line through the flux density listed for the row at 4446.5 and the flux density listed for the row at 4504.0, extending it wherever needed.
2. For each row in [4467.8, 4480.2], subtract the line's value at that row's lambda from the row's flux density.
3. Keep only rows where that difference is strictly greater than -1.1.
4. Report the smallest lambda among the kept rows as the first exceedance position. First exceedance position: 4471.5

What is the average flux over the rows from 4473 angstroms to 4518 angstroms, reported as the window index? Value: 33.1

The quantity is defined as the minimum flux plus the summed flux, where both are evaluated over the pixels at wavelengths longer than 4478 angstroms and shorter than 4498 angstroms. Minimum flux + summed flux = 284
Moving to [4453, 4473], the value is 262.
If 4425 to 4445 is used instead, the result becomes 268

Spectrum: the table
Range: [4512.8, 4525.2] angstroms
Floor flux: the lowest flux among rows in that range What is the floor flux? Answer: 31.3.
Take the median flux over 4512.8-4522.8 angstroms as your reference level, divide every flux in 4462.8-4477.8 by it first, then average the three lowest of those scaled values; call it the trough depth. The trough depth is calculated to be 0.85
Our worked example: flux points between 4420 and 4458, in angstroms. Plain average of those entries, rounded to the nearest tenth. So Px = 30.0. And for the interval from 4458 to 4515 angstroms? 32.0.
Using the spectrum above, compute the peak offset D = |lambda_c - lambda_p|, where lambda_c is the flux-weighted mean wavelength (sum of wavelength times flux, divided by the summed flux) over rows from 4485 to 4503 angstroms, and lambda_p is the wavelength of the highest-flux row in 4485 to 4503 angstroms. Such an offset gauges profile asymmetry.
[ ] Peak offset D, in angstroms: 7.5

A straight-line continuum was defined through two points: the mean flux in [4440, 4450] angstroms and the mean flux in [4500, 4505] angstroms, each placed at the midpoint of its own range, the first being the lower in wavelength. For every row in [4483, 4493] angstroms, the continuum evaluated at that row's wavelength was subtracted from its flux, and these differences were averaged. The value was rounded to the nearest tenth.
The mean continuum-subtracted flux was -0.8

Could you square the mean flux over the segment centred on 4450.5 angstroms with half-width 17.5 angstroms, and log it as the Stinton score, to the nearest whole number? 878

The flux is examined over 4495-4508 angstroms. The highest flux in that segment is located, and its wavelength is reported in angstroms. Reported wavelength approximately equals 4506.5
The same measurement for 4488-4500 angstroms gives 4489.0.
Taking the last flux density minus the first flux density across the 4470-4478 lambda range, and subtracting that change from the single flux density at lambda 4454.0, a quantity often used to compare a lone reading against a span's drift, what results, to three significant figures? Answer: 28.9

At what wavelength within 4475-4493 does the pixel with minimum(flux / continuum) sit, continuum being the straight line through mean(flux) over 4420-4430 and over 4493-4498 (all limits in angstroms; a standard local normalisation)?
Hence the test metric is 4491.5 angstroms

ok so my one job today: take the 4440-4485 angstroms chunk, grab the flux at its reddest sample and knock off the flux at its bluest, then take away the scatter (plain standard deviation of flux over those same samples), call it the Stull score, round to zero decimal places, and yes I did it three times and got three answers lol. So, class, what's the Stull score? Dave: 1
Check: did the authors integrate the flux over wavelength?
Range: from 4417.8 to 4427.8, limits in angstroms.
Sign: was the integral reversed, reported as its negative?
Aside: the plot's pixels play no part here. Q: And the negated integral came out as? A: -300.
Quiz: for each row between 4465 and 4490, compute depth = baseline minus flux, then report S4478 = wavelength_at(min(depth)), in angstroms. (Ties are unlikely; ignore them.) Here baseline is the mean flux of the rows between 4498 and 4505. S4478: 4486.5 angstroms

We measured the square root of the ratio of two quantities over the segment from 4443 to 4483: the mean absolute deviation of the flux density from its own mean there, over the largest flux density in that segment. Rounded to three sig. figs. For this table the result 0.192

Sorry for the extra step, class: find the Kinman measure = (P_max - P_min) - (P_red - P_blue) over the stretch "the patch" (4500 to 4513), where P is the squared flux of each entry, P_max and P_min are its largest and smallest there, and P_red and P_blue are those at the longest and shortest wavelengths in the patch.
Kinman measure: 49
